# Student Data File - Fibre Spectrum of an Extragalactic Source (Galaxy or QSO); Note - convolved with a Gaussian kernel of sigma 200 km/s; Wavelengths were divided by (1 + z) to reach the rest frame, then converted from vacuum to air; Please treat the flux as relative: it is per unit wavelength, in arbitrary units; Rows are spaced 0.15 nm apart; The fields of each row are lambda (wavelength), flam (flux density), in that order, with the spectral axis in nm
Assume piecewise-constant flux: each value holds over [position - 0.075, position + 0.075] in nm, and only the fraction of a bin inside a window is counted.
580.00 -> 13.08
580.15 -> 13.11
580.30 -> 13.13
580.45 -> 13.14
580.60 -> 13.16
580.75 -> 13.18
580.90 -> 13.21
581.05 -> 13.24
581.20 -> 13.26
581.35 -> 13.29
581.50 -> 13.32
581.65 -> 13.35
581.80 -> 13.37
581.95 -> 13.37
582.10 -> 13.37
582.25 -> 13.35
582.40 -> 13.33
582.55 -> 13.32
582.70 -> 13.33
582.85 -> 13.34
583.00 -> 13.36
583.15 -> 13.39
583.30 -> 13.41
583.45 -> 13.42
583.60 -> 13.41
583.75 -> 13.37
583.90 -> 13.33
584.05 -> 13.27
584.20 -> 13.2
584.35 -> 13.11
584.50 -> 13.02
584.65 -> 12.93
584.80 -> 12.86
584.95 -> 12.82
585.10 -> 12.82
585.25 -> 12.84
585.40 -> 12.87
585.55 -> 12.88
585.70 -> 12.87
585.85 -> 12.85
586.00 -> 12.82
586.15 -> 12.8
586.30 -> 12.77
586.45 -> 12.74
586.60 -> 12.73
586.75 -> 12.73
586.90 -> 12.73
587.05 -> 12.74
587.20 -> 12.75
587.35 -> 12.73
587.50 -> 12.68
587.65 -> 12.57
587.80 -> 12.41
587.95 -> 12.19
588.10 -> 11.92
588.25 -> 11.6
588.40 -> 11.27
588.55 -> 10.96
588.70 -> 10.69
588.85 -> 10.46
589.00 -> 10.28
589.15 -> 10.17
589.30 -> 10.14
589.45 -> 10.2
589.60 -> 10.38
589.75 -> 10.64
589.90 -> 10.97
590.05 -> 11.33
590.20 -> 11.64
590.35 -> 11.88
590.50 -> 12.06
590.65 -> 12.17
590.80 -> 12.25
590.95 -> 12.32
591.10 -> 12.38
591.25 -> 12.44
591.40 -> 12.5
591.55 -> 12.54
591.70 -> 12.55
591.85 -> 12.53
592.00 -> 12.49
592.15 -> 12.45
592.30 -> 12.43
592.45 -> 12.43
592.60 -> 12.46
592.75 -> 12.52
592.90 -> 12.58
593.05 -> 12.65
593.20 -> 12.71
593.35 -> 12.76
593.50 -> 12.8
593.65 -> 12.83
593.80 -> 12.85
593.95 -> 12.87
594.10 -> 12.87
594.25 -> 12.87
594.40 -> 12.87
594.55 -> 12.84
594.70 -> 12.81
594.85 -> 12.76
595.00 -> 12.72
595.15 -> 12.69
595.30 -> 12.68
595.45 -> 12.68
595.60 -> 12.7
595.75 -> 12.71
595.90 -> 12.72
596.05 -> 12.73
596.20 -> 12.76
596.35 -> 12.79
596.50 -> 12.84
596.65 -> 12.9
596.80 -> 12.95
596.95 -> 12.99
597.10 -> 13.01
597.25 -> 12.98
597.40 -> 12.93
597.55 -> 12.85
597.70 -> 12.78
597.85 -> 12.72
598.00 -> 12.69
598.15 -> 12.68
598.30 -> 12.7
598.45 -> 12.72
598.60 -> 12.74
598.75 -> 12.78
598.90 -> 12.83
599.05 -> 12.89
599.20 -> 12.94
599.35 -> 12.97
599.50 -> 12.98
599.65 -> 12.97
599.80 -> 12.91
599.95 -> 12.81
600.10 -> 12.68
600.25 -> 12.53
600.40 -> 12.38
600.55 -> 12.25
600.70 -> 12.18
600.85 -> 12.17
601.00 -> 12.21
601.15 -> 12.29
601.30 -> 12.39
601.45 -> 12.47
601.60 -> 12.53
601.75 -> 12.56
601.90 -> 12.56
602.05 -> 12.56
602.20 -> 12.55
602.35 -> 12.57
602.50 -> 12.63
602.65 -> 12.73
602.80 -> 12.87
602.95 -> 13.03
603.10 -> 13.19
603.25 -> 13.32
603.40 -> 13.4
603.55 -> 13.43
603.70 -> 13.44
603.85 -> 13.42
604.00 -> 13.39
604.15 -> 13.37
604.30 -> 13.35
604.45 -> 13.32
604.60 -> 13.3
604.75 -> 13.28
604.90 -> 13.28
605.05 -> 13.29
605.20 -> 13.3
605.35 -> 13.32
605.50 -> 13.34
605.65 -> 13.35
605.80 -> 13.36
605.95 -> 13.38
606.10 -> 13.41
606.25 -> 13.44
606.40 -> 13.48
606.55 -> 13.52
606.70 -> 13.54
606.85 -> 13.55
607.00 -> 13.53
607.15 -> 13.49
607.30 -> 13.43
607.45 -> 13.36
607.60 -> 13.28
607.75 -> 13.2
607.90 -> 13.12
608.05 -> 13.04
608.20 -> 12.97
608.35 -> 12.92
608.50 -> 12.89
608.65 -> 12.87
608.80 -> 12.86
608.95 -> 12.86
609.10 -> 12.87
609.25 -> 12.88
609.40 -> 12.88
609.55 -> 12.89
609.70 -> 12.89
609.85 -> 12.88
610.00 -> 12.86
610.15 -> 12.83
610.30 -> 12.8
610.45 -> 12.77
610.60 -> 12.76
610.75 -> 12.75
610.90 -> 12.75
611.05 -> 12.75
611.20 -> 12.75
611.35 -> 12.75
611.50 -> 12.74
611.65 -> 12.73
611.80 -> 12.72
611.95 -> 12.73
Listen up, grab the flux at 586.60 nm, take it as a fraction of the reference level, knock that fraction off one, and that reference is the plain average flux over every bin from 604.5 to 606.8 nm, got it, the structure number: 0.048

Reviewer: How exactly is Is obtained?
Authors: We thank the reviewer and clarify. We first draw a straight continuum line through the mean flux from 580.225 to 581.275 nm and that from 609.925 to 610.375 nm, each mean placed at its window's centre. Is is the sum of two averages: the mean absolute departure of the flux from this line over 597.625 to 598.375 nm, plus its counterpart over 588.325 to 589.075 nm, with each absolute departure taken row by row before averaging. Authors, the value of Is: 2.6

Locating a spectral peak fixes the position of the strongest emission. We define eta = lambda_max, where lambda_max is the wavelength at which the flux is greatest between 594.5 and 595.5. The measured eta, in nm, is 594.55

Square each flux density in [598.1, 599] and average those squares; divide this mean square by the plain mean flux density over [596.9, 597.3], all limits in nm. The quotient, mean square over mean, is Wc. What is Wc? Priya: 12.5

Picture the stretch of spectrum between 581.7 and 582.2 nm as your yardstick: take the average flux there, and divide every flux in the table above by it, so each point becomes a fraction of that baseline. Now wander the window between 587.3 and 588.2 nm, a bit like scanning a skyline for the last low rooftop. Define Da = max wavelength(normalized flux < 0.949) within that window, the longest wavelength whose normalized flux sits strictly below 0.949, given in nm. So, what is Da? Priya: 588.10 nm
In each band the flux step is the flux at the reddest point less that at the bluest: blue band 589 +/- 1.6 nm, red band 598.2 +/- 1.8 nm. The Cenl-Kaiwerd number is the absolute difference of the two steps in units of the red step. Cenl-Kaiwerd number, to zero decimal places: -20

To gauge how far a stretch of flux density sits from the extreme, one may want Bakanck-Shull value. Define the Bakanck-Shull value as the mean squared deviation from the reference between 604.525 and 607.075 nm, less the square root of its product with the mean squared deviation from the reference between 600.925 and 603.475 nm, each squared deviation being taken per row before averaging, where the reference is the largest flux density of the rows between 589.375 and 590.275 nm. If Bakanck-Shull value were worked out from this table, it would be 1.1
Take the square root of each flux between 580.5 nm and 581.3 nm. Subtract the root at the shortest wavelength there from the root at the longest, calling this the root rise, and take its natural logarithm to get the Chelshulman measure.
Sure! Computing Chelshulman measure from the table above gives -4.3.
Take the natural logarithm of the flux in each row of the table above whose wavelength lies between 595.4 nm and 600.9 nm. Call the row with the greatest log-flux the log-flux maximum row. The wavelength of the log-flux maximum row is 597.10 nm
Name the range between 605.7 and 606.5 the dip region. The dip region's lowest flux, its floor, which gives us 13.36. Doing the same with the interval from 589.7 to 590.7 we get 10.64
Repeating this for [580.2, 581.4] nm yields 13.13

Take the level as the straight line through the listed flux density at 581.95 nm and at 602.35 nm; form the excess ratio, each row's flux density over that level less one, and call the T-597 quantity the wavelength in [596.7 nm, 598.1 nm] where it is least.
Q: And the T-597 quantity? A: 598.00 nm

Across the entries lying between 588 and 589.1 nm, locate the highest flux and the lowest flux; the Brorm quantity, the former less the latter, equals 1.6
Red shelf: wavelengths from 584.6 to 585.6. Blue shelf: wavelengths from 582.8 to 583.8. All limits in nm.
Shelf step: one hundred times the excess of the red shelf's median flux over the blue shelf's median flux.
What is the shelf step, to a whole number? -53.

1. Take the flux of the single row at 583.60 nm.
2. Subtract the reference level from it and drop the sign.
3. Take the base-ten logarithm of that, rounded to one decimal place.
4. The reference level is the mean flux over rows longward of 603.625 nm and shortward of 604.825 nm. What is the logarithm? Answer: -1.3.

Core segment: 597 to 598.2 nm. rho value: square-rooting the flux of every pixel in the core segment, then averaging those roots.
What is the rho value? 3.58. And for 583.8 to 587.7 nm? 3.59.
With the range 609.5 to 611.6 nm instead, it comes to 3.58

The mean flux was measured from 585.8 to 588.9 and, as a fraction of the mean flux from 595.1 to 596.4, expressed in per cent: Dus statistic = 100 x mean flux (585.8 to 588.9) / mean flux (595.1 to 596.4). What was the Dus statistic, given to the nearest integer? 96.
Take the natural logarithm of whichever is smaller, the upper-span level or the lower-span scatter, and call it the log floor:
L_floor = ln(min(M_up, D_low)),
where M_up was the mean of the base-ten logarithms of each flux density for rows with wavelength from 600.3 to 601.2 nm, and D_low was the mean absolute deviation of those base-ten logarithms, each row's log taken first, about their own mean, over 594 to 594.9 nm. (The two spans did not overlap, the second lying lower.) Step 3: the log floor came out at -6.8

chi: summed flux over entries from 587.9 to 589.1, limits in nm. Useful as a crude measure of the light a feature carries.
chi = 89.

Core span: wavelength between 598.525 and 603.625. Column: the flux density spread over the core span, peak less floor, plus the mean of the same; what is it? 14.0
